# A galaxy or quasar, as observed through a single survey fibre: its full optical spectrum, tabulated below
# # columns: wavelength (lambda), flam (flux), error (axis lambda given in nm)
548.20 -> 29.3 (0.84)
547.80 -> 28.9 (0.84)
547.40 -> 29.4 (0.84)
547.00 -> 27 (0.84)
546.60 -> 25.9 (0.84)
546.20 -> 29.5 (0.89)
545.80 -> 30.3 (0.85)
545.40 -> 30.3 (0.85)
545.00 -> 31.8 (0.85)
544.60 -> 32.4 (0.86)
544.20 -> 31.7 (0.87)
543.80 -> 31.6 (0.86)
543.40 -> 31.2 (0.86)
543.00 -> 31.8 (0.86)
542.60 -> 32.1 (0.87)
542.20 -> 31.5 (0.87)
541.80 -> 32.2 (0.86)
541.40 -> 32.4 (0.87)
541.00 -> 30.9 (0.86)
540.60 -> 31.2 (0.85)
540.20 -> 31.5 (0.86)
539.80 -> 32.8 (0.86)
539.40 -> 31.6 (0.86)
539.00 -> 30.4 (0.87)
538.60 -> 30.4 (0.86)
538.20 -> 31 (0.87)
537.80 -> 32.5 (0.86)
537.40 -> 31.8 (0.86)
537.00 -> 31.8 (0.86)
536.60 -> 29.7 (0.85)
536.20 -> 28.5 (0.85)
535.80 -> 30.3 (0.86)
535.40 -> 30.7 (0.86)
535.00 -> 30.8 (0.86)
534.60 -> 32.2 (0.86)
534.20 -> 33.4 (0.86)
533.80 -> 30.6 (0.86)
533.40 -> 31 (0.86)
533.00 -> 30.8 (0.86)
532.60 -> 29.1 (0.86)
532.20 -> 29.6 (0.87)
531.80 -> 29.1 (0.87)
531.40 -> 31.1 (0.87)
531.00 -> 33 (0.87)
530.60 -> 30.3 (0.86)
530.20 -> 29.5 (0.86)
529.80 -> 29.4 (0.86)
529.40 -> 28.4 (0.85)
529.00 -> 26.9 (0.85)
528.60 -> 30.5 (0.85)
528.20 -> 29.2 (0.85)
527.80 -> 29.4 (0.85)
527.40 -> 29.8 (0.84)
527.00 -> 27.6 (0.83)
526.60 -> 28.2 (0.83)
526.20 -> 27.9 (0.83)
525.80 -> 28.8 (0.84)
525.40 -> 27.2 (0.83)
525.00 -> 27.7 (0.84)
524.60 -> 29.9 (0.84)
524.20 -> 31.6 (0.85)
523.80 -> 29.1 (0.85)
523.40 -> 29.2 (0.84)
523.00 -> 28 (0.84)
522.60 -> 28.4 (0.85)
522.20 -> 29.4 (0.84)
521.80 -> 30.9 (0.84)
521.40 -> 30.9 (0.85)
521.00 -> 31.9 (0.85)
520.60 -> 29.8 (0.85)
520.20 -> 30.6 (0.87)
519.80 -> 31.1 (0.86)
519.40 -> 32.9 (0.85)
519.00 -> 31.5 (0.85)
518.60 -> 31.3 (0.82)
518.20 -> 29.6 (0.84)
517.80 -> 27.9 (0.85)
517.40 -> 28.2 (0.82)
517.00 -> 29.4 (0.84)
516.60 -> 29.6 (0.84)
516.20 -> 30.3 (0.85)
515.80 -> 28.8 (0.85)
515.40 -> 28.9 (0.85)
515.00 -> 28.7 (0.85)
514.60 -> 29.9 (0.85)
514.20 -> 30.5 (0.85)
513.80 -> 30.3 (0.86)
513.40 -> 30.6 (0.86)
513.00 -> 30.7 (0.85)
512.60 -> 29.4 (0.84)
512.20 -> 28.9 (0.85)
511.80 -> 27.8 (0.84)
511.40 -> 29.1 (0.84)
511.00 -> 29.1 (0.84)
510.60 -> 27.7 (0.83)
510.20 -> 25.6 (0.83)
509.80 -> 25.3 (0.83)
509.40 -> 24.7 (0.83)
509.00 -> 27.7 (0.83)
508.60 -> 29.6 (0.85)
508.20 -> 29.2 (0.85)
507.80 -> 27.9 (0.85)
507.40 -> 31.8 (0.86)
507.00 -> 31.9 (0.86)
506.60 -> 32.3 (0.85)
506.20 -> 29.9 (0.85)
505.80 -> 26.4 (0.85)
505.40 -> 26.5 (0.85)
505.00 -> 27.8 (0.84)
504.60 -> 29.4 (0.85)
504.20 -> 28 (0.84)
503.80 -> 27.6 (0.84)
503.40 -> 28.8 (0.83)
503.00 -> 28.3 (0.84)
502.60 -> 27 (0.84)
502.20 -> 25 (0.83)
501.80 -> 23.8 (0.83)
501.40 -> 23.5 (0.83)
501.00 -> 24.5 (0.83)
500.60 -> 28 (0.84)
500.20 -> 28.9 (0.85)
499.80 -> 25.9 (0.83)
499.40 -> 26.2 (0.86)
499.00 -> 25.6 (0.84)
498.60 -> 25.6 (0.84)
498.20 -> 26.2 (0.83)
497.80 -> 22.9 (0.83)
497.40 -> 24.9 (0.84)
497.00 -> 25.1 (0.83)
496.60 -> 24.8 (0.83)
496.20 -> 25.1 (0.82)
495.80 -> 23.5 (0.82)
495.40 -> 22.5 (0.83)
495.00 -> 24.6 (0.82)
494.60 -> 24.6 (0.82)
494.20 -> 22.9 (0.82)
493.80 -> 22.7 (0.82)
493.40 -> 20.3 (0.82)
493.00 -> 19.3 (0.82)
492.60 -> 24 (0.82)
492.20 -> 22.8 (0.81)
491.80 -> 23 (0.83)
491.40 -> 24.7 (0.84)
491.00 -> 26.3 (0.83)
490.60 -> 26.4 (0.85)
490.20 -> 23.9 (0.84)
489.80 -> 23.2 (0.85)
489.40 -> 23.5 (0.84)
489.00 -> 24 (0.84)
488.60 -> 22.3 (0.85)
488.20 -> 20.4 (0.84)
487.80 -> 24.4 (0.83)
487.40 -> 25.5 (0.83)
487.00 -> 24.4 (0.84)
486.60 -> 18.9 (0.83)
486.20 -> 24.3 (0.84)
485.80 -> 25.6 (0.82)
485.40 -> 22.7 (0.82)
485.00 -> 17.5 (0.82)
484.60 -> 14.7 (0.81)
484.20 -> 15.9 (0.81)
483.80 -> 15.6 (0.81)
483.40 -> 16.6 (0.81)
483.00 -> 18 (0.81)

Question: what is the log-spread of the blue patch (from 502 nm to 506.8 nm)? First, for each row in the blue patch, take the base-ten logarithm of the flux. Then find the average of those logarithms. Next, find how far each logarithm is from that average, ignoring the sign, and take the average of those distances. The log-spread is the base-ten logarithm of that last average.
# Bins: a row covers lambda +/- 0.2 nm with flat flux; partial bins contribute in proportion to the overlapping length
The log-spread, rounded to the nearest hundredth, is -1.68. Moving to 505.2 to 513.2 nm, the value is -1.57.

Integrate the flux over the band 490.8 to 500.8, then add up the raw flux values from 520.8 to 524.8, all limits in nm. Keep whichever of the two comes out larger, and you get 299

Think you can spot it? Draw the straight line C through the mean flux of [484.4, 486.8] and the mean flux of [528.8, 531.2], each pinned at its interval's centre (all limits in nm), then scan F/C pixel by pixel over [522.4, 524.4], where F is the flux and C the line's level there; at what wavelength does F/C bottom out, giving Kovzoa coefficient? 523.00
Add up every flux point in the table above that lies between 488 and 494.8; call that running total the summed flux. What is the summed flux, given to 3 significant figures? 394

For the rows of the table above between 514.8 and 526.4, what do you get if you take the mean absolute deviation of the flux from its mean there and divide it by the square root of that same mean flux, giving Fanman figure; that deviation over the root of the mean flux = 0.216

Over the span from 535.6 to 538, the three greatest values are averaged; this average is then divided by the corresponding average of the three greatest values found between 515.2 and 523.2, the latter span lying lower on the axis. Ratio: 1.00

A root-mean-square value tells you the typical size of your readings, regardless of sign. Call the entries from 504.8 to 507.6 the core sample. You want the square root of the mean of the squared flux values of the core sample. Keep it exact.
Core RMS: 30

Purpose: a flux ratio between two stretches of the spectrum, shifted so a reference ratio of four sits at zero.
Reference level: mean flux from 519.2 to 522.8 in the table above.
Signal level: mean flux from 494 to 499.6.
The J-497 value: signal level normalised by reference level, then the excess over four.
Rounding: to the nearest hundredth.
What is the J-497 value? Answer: -3.20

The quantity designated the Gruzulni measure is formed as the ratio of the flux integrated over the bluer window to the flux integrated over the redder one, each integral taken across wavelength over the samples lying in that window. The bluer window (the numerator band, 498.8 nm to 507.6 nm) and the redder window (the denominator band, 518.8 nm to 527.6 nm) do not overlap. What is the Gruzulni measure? 0.93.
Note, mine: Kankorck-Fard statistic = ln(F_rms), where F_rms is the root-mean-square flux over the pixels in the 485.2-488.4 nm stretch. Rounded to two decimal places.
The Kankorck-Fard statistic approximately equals 3.15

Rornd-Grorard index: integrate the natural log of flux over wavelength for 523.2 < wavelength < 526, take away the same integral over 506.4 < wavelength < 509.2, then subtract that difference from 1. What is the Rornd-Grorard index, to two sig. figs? 1.1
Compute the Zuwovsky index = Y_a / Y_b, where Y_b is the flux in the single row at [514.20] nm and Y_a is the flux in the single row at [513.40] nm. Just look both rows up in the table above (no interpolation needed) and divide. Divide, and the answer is 1.00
